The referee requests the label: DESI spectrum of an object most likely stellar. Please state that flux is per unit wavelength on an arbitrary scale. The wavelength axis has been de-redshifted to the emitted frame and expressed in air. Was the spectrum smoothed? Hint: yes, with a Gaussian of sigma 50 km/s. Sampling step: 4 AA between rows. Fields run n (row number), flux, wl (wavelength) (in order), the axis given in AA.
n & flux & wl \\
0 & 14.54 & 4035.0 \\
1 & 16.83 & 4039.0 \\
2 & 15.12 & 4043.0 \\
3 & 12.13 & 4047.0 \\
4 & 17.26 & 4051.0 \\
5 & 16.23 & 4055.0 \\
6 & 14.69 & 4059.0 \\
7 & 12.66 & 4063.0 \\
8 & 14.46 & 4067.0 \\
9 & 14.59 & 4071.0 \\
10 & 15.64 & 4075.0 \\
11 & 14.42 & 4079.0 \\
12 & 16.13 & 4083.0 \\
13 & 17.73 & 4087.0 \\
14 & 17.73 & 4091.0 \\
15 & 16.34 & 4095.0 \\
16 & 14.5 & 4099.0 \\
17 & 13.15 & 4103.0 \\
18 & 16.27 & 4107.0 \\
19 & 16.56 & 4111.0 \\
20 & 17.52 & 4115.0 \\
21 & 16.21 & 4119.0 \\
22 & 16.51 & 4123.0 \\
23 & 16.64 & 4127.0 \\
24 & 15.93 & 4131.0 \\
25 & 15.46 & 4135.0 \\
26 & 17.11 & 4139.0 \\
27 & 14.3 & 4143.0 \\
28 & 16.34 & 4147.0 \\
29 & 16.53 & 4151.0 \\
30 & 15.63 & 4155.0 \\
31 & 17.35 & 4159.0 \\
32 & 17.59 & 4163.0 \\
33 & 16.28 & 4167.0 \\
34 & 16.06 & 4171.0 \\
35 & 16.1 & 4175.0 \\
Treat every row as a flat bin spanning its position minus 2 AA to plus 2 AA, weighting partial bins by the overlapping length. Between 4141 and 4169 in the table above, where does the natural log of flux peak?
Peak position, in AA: 4163.0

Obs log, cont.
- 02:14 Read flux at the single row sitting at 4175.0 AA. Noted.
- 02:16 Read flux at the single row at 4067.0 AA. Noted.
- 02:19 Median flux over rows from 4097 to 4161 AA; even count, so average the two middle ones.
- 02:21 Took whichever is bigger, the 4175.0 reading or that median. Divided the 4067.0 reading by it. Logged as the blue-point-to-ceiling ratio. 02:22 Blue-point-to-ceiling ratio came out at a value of 0.887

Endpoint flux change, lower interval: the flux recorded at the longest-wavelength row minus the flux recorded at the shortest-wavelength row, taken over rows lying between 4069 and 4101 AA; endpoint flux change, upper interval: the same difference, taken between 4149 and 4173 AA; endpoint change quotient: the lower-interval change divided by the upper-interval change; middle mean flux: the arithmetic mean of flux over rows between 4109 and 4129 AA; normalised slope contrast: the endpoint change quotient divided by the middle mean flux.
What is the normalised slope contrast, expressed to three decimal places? 0.011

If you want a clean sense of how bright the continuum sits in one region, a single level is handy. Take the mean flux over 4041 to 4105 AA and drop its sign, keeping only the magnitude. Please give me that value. 15.2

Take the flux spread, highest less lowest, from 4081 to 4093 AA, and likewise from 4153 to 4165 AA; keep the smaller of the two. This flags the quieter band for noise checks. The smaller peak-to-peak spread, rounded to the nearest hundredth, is 1.60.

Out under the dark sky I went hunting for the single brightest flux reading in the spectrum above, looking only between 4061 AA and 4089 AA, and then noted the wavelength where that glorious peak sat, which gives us 4087.0 AA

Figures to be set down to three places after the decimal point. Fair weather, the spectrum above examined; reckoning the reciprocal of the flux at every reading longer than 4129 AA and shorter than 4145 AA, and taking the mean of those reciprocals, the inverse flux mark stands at 0.064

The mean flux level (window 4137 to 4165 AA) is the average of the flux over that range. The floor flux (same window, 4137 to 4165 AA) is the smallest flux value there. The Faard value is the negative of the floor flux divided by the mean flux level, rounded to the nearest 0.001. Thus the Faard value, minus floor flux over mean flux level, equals -0.872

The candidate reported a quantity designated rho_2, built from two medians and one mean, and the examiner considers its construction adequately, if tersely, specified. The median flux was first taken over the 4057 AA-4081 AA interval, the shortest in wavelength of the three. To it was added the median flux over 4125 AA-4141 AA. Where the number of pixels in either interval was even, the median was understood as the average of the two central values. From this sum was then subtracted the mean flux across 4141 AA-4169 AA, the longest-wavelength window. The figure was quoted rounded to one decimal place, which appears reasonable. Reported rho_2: 14.5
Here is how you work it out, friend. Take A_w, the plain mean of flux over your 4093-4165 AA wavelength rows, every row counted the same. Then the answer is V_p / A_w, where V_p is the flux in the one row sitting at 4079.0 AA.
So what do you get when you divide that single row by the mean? 0.90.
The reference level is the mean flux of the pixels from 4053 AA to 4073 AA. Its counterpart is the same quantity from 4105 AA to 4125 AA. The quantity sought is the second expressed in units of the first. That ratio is 1.14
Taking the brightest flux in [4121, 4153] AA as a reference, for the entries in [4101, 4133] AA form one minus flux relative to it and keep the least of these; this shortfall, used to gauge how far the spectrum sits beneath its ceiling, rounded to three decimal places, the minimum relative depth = -0.024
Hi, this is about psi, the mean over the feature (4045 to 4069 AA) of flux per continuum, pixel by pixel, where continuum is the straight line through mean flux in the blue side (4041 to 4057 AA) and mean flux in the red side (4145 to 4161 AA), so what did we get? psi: 0.95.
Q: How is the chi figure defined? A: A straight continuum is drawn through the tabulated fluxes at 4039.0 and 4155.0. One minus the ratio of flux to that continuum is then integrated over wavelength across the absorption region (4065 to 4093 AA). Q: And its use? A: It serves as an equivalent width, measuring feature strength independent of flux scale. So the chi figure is 1.0 AA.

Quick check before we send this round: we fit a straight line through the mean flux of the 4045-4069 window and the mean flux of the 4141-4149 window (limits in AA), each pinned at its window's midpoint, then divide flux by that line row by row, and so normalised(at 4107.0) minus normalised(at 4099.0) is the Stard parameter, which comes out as 0.11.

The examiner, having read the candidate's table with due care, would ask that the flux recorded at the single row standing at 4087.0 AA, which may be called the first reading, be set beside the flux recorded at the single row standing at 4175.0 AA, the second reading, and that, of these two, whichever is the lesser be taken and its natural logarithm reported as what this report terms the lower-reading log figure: 2.779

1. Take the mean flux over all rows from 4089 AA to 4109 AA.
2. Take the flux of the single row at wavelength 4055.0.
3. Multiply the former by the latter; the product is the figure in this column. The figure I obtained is 253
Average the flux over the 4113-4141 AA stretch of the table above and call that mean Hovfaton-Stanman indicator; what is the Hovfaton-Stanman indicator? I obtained 16.5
